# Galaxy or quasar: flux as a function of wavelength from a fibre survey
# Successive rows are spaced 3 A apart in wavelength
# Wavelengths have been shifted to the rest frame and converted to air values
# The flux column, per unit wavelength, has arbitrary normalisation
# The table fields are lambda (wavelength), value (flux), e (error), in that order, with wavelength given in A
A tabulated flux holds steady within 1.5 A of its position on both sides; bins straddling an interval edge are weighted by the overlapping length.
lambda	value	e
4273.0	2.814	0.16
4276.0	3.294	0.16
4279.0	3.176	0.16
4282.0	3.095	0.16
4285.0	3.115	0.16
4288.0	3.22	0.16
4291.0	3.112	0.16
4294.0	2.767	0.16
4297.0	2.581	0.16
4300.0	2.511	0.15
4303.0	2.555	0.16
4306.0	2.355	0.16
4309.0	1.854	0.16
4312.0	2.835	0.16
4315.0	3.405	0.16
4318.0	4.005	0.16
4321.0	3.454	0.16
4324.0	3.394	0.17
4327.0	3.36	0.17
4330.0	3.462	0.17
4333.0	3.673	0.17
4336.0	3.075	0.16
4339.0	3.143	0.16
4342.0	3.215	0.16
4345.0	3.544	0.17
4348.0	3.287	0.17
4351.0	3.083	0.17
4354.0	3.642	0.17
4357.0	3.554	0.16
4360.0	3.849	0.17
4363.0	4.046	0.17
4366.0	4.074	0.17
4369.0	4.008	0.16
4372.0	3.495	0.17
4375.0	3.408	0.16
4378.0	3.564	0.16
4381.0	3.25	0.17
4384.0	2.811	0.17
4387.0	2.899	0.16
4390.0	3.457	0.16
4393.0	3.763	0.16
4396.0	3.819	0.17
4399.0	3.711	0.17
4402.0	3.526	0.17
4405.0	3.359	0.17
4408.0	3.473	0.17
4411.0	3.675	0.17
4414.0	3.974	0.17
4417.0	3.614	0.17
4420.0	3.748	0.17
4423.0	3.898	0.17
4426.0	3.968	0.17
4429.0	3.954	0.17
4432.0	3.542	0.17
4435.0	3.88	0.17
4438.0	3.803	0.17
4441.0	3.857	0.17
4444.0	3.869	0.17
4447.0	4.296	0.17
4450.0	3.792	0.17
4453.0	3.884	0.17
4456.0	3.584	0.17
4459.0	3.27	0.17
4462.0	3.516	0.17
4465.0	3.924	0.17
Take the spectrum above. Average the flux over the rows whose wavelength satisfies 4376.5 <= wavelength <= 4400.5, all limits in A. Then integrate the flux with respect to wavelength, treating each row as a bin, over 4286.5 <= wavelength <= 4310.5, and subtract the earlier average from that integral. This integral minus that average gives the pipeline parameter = 59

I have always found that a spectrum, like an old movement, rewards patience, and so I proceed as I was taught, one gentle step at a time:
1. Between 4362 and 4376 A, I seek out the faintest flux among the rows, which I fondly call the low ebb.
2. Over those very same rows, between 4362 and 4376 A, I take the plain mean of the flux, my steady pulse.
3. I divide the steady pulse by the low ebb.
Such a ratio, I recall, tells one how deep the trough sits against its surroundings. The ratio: 1.12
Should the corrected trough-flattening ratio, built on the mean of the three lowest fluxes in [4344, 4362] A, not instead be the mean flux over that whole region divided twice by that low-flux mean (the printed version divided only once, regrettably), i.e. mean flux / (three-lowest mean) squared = 0.32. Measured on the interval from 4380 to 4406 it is 0.38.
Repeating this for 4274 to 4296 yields 0.35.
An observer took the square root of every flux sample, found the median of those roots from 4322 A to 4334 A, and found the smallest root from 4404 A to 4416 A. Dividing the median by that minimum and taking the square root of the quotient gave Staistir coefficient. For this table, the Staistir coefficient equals 1.01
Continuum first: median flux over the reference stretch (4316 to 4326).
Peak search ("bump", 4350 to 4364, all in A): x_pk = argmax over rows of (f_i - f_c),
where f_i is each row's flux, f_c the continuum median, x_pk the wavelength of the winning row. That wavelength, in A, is 4363.0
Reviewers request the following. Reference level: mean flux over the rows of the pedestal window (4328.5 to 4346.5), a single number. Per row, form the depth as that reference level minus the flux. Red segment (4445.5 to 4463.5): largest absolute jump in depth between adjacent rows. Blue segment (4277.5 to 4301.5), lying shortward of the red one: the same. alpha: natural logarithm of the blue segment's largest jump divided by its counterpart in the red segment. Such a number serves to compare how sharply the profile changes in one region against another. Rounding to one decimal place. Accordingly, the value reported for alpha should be -0.4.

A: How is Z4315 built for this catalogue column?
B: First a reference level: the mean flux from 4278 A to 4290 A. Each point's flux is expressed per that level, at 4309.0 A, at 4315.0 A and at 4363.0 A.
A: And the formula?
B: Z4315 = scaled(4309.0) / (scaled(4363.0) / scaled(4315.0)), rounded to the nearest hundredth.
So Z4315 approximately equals 0.50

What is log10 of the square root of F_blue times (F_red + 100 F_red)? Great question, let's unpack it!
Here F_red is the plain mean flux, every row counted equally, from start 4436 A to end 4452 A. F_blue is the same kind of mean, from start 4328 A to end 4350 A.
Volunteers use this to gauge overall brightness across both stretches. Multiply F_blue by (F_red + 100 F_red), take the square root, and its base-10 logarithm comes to 1.56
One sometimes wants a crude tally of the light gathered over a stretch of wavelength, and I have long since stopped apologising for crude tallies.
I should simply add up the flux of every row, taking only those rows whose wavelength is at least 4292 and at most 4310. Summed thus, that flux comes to 14.6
